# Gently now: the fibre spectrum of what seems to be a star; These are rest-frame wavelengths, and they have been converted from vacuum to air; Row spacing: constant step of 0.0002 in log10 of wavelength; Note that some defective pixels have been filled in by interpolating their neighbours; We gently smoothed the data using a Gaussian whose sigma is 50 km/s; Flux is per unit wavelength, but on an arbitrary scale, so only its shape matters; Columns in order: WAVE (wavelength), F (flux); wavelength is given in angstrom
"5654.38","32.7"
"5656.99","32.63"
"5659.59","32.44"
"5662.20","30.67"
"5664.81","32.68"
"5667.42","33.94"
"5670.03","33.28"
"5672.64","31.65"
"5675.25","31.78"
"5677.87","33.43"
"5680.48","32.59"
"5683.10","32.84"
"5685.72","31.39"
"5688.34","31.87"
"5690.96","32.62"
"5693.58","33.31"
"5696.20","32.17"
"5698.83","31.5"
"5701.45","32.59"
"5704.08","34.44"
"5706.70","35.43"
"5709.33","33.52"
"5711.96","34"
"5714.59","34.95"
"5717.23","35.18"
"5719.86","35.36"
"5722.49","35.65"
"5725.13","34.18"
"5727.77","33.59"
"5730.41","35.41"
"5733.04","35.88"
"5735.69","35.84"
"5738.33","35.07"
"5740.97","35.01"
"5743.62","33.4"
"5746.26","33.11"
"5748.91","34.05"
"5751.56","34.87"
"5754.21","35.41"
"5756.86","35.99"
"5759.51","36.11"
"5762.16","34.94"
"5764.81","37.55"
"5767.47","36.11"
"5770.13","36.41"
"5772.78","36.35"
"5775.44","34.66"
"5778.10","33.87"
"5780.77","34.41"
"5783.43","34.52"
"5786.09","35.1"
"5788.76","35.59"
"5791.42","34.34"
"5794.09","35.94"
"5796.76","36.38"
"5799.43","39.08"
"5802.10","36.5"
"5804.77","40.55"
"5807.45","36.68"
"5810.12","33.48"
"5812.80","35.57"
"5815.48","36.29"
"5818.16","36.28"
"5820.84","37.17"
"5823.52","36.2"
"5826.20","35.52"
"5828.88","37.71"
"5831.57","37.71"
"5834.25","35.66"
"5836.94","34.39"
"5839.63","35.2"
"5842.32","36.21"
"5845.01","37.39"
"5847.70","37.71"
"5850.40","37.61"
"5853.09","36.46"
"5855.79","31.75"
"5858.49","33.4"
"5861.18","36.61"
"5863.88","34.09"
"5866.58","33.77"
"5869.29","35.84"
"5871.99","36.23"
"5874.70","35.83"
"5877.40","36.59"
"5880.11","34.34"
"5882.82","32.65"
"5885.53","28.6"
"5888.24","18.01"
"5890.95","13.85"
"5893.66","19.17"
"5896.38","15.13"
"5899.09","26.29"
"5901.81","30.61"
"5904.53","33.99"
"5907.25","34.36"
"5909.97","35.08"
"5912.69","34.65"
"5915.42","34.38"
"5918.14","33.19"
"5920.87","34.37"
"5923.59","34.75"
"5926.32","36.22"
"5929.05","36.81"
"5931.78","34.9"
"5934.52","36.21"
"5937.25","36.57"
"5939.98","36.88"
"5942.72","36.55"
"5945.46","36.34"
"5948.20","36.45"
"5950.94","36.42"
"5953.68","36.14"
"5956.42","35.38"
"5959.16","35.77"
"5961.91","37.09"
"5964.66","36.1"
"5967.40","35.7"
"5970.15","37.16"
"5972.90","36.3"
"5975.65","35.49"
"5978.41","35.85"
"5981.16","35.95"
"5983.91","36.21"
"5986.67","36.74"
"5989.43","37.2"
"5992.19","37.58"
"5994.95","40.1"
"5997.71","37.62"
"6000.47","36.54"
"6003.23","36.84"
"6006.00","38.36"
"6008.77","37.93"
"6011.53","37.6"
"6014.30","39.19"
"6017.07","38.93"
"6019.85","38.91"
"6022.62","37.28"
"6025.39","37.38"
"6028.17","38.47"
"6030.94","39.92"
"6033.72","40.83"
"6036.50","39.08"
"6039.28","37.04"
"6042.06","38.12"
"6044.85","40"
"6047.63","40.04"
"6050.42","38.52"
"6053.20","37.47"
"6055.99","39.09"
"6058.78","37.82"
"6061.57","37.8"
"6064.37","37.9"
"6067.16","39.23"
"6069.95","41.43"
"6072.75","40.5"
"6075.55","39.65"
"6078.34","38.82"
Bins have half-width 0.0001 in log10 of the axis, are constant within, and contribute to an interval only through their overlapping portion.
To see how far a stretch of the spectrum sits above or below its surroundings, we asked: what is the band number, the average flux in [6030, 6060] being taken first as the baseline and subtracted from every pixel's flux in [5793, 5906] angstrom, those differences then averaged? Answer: -5.4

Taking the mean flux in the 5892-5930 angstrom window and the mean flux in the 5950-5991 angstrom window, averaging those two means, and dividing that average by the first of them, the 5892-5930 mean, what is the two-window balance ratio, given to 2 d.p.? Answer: 1.08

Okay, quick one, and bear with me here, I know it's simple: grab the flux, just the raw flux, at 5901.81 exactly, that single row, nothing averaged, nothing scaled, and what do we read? 30.61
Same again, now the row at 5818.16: 36.28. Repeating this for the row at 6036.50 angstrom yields 39.08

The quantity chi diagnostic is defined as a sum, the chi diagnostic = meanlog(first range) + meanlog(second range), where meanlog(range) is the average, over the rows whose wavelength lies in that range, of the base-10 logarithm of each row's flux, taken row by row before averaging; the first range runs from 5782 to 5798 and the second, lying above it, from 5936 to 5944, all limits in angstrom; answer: 3.11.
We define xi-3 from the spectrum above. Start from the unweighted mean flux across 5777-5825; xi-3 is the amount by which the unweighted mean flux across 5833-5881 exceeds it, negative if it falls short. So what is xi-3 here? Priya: 0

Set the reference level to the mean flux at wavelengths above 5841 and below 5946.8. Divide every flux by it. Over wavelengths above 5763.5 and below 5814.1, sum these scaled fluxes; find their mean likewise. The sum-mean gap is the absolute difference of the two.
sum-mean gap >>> 19.7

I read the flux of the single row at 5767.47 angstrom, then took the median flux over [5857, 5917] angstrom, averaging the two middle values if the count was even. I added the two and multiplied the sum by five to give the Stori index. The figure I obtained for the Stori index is 351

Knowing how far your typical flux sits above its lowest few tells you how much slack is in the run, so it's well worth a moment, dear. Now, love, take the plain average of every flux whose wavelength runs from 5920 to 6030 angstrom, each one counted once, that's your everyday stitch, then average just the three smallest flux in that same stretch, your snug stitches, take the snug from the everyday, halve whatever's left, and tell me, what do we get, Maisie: 1.1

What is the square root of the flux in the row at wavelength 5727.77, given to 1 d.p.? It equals 5.8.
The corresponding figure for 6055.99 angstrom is 6.3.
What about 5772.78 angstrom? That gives 6.0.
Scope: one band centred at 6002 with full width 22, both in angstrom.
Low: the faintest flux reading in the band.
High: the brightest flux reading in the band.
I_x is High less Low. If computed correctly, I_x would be 3.6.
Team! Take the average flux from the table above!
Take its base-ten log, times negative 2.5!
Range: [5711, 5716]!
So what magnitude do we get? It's -3.84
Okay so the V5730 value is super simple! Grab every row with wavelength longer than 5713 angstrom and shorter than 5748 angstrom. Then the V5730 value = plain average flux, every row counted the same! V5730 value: 34.8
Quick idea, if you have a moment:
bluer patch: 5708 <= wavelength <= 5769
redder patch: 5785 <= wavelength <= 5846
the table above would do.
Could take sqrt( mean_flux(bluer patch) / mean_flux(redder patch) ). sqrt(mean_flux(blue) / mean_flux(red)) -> 0.982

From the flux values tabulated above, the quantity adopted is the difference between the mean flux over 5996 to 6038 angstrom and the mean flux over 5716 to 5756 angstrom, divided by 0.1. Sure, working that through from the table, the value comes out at 35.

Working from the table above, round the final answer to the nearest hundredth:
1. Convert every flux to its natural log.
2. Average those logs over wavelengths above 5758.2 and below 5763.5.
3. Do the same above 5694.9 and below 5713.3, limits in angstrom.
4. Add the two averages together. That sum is 7.08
